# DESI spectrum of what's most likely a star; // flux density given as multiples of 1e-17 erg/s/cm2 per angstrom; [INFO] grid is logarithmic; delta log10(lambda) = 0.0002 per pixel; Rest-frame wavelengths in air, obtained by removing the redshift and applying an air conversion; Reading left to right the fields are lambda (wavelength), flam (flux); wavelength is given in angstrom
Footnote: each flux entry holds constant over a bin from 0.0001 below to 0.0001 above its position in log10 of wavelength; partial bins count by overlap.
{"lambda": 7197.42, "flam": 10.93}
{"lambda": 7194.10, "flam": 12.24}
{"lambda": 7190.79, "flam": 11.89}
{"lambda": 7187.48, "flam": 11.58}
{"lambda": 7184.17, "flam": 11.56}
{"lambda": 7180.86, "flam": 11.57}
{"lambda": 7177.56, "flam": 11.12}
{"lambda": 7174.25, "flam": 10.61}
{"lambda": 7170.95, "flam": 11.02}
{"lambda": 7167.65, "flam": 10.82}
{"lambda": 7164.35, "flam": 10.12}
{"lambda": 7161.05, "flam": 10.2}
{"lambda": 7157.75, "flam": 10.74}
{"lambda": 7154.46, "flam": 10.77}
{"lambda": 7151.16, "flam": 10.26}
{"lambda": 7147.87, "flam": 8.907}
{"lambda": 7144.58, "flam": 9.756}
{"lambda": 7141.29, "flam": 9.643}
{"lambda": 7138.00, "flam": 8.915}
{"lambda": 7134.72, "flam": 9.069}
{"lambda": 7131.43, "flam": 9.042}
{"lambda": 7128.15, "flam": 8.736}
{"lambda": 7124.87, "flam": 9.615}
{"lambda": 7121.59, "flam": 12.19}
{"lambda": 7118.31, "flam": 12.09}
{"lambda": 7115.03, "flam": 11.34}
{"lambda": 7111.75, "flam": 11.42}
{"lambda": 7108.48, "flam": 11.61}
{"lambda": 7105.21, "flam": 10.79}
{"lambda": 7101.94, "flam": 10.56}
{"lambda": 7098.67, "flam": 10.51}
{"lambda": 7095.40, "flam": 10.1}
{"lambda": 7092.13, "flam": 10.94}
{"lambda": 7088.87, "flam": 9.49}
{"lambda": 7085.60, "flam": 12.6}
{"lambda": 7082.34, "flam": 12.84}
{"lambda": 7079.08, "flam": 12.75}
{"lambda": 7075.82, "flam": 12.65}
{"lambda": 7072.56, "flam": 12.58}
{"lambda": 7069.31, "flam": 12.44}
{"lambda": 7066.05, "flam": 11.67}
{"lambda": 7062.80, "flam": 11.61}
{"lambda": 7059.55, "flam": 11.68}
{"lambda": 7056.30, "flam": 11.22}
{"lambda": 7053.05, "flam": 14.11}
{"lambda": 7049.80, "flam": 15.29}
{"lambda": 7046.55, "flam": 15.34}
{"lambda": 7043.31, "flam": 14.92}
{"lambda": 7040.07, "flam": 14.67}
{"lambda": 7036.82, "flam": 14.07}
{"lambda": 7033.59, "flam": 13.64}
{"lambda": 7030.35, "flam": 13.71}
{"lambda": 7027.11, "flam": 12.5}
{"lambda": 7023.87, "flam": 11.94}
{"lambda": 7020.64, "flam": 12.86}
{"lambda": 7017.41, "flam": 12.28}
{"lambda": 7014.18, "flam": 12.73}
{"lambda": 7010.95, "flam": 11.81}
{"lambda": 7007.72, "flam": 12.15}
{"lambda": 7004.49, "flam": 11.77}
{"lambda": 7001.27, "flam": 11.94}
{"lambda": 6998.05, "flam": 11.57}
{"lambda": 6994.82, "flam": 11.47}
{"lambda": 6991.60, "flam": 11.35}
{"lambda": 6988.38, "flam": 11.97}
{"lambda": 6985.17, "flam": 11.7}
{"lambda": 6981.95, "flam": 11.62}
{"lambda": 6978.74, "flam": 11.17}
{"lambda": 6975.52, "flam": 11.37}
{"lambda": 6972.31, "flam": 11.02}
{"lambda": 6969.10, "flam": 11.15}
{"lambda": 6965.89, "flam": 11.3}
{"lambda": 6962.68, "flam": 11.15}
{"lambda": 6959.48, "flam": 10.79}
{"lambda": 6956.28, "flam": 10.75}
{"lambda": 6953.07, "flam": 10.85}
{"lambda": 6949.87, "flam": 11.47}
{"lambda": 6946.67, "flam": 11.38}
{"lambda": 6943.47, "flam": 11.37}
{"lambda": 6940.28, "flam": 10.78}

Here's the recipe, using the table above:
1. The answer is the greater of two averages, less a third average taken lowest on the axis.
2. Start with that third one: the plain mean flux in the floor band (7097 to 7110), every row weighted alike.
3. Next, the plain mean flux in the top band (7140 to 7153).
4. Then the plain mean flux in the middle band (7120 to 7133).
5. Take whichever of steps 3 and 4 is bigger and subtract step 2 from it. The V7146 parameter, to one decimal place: -1.0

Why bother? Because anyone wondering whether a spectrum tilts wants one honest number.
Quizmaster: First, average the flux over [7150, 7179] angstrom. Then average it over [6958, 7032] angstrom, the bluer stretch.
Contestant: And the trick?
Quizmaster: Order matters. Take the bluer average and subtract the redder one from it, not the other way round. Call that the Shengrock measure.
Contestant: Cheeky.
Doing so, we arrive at 1.2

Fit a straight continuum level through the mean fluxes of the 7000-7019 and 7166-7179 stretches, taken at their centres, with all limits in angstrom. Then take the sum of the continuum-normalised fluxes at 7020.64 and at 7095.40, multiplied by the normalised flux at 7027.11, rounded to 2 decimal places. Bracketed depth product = 2.03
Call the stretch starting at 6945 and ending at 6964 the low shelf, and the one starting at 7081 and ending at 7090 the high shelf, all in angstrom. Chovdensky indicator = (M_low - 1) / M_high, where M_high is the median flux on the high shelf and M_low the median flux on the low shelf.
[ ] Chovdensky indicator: 0.79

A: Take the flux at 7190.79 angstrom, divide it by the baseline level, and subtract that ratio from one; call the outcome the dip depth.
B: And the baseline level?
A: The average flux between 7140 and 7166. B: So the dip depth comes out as -0.18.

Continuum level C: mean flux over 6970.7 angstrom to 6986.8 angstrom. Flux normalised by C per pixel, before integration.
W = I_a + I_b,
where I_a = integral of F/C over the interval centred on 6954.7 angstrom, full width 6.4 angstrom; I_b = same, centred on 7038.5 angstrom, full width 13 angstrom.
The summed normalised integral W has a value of 22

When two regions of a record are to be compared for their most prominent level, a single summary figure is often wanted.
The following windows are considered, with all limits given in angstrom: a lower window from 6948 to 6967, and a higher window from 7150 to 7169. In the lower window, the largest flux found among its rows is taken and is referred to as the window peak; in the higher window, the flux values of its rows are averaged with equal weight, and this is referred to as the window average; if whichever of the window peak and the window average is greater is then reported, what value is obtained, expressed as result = 11.5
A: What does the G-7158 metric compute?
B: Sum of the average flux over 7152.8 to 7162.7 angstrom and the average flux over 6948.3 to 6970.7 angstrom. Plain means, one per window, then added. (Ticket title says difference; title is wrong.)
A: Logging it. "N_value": 21.6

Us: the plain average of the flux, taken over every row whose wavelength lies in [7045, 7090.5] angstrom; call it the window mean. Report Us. 12.6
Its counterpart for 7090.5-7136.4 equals 10.6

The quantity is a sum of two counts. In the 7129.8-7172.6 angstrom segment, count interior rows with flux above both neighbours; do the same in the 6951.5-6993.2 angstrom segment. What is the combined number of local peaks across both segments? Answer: 6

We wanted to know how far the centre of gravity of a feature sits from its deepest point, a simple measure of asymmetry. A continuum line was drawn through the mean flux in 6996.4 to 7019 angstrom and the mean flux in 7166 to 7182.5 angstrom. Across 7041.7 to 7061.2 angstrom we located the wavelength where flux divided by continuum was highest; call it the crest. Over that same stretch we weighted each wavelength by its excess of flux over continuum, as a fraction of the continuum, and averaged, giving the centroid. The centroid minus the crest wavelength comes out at 0.9 angstrom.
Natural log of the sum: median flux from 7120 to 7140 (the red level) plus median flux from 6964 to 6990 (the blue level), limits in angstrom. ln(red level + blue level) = 3.02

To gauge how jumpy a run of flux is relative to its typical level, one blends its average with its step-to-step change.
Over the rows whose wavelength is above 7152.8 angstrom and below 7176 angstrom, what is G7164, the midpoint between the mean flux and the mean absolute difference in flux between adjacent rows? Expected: 5.5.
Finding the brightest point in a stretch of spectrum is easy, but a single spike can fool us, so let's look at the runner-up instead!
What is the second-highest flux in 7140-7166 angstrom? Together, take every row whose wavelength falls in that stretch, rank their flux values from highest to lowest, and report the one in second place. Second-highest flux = 10.74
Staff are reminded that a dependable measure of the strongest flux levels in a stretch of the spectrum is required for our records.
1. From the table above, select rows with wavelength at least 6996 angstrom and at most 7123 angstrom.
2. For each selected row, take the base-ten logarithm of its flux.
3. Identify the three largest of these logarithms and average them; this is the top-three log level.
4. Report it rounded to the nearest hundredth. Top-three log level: 1.18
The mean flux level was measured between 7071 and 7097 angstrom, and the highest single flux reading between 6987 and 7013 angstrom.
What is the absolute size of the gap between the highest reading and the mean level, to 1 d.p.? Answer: 0.4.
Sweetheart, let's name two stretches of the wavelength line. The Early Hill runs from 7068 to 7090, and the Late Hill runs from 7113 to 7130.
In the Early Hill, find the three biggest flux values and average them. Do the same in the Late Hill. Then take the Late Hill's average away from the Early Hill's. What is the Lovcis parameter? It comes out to 0.9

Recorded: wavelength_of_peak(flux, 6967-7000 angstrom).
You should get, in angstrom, 6988.38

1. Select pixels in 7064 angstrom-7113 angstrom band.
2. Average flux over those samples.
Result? 11.5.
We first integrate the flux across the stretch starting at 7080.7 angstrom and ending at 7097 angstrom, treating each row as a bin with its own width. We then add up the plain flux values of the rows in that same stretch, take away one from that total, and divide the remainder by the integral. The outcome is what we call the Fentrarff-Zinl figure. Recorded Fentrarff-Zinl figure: 0.301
